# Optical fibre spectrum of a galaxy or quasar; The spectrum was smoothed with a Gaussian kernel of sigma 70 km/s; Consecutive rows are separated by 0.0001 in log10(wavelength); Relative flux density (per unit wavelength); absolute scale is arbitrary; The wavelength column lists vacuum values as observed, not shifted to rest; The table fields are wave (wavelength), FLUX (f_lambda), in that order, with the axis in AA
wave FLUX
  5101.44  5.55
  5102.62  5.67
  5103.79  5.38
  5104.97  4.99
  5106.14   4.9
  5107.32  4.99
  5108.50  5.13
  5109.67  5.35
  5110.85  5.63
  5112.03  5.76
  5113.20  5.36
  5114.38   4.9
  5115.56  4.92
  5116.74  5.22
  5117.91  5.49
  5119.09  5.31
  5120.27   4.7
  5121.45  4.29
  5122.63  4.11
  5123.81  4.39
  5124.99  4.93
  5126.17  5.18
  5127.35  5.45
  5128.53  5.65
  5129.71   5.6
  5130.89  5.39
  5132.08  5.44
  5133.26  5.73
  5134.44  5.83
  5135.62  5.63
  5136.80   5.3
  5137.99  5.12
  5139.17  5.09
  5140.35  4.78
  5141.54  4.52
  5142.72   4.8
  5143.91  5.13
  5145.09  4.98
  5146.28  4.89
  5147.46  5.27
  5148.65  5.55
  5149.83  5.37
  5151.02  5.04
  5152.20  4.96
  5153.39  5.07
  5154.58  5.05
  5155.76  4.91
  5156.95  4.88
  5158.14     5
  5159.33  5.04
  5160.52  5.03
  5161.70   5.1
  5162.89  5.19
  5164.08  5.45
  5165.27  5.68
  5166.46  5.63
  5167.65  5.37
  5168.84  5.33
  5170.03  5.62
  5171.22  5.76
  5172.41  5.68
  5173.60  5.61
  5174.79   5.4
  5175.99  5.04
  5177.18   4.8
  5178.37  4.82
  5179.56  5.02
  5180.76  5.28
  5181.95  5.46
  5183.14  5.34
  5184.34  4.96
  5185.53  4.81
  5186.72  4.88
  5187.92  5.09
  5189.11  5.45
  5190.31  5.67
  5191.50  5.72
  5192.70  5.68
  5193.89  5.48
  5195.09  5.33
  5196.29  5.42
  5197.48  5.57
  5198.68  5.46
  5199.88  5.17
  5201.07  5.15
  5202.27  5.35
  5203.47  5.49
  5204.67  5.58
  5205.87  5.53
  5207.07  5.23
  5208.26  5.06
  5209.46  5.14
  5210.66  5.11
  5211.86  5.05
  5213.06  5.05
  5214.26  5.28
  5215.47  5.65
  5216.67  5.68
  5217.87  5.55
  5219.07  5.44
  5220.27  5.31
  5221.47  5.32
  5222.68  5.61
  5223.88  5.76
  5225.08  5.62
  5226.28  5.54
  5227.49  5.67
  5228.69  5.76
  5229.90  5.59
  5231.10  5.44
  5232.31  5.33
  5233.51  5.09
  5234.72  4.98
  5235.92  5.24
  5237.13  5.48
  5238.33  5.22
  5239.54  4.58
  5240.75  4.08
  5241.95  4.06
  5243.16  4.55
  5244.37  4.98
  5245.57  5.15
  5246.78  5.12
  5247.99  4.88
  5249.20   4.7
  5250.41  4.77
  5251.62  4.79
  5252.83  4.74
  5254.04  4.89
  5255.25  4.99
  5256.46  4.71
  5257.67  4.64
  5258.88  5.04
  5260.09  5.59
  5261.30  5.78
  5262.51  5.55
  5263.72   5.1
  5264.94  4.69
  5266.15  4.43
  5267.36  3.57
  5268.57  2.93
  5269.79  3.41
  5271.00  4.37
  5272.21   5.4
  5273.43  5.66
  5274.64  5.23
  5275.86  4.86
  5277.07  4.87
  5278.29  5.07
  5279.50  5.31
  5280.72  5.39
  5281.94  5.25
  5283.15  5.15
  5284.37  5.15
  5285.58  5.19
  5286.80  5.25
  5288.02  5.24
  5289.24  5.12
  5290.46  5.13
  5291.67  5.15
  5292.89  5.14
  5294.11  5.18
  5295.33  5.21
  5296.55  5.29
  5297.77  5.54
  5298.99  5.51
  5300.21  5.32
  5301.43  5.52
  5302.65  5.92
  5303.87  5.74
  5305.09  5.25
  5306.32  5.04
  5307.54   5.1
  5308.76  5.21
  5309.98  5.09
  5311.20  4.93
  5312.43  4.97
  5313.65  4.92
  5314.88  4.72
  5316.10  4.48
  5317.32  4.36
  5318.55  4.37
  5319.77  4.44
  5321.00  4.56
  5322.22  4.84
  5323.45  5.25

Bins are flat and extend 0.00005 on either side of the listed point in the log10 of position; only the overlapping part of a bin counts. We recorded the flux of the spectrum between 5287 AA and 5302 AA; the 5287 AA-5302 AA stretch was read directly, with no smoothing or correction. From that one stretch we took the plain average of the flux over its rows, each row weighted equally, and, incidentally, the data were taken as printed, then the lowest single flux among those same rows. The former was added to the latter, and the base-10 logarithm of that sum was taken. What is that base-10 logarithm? 1.02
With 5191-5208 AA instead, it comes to 1.02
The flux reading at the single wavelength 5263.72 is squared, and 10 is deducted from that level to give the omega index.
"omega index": 16.0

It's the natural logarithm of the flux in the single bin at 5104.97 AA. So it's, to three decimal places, 1.607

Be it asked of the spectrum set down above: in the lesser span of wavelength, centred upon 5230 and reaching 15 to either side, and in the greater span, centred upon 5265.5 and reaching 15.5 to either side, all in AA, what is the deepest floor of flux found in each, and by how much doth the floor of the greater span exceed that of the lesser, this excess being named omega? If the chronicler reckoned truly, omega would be -1.13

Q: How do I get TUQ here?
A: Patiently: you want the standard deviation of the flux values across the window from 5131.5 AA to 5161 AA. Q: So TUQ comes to 0.31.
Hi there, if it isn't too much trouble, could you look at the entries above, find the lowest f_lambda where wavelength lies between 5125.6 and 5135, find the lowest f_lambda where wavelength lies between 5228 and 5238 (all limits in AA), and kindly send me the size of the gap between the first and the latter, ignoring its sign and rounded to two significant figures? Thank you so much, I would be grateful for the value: 0.20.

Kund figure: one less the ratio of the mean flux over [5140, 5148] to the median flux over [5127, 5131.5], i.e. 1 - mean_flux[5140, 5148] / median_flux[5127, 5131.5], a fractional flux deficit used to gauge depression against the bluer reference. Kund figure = 0.11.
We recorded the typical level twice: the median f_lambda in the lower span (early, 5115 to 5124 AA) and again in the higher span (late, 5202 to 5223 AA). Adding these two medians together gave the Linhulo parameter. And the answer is 10.1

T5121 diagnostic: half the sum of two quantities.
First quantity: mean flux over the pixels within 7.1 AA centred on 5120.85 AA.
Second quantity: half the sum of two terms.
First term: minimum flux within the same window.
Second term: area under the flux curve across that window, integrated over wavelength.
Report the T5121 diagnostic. 12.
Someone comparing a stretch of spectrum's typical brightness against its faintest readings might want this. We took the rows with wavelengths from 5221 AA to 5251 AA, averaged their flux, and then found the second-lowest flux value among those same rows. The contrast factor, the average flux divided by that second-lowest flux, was 1.26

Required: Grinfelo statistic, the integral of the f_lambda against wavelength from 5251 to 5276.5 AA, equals 122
